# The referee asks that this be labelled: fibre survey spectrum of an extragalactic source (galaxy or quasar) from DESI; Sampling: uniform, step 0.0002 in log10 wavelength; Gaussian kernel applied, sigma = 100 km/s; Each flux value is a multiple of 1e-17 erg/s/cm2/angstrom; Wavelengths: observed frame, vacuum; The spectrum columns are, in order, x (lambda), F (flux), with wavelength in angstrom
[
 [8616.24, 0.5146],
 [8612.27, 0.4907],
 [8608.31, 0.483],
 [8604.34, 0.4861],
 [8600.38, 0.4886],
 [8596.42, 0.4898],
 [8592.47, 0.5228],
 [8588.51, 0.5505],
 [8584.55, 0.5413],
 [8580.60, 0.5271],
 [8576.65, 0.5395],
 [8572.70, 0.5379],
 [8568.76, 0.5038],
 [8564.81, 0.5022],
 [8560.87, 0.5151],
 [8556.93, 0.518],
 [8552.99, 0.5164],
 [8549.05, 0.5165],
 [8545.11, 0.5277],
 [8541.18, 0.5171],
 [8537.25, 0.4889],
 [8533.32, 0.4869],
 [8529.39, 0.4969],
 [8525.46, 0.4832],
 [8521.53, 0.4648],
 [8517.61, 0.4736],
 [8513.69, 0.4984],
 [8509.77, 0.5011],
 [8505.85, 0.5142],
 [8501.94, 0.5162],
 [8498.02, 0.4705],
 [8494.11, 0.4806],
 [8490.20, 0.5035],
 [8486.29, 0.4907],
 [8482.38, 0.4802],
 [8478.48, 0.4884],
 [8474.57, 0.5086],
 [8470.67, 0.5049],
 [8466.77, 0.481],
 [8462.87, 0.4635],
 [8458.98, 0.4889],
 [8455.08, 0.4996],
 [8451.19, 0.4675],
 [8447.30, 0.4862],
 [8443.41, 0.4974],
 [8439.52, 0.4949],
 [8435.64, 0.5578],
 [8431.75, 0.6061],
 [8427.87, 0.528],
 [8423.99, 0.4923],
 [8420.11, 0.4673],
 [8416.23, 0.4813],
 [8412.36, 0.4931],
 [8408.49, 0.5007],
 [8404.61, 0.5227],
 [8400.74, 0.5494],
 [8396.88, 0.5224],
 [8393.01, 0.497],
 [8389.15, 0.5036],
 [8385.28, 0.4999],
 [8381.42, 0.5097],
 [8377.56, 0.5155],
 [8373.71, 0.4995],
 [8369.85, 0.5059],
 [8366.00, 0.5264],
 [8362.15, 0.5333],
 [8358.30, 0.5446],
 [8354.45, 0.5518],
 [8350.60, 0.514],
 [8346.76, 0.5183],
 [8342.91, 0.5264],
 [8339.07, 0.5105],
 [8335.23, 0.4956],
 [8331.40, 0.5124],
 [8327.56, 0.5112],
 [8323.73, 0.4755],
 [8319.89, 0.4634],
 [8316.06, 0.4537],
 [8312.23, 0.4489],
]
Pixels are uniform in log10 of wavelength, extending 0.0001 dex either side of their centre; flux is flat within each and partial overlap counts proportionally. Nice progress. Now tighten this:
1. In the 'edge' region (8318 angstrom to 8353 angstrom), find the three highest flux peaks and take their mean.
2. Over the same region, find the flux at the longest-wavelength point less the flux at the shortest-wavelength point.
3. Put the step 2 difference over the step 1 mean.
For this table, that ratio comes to 0.097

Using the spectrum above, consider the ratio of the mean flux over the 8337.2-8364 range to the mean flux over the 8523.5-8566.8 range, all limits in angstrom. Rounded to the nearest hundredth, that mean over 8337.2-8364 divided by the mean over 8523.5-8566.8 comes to 1.04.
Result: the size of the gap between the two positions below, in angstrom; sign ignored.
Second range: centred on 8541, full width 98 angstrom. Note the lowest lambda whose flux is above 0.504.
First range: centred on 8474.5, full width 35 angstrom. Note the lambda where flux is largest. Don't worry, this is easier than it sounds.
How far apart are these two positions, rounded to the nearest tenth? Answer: 27.4 angstrom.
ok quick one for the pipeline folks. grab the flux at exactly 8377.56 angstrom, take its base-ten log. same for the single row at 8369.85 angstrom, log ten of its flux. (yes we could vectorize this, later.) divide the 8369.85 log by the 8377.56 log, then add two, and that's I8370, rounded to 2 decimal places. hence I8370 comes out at 3.03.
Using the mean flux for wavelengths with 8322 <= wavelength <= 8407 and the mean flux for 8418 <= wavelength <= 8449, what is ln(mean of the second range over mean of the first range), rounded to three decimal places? 0.001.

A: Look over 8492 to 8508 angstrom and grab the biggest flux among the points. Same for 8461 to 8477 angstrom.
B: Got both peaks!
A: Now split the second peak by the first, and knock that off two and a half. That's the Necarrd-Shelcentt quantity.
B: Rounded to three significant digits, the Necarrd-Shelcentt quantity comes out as 1.51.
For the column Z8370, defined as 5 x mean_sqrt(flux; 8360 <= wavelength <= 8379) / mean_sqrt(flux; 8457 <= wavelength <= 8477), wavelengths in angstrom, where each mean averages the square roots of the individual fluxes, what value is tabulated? 5.14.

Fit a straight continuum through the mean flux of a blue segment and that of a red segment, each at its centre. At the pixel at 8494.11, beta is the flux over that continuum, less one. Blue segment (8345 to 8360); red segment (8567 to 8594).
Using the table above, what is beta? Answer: -0.10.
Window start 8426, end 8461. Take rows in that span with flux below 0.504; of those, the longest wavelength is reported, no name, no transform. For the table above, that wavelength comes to 8458.98 angstrom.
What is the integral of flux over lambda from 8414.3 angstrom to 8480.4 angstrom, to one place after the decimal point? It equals 33.1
